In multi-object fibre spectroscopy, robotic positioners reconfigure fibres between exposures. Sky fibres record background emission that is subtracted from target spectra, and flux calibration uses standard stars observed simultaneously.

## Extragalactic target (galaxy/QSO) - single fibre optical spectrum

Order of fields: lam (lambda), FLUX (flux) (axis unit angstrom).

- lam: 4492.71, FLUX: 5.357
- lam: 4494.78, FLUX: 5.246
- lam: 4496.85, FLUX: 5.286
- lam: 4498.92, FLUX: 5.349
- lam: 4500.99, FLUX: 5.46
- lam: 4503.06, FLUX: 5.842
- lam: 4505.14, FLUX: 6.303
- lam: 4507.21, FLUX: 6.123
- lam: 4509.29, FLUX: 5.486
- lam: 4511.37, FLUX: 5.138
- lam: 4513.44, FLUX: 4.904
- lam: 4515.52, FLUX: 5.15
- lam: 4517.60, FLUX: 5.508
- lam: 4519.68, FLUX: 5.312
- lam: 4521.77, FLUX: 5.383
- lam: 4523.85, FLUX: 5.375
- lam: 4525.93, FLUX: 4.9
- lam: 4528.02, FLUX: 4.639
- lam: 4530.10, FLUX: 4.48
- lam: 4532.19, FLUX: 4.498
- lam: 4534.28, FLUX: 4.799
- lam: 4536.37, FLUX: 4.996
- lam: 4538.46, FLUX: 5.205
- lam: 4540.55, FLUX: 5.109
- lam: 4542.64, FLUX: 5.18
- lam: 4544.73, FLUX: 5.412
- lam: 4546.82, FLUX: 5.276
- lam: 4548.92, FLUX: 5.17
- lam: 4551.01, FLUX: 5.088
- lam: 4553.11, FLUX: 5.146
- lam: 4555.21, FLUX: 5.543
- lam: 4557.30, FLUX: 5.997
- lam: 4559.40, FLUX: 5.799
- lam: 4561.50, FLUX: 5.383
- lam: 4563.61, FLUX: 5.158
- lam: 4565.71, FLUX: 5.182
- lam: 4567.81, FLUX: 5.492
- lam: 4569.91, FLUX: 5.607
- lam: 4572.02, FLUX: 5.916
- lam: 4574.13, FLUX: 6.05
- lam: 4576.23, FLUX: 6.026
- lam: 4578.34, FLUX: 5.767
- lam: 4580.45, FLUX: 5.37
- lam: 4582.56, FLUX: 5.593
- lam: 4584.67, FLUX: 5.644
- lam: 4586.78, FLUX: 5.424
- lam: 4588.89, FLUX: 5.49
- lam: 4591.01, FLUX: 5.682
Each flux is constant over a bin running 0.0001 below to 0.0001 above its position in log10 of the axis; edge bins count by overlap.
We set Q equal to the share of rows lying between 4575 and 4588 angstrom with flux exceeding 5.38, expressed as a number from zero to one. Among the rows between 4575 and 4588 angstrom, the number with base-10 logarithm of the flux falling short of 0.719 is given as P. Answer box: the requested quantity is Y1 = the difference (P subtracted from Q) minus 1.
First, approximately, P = 0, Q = 0.8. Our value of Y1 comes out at -0.2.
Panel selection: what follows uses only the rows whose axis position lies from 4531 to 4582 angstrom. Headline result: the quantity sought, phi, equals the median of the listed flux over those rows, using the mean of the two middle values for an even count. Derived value 5.32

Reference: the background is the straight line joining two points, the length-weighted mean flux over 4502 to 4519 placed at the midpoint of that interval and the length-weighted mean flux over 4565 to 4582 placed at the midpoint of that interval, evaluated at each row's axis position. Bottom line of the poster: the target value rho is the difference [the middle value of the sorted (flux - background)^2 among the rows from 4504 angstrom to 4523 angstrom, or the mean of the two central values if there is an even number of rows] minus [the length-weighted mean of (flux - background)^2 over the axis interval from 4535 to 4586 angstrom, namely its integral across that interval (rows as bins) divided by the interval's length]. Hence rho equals 0.04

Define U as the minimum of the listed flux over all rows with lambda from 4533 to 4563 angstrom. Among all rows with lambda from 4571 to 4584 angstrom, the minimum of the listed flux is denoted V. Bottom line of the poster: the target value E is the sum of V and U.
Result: 10.2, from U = 4.799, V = 5.37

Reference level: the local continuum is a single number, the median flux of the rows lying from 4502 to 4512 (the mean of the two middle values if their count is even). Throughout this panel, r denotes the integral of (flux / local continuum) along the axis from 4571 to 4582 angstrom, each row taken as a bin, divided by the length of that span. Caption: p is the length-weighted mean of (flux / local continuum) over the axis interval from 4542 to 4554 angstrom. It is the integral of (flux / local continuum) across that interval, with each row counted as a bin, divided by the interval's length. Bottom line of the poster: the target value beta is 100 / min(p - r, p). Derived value -974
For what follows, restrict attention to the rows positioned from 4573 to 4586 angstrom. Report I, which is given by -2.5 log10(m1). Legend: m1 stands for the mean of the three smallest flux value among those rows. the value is -1.86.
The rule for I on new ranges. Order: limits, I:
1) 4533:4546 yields -1.74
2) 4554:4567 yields -1.80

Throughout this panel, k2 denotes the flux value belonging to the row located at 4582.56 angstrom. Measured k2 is 5.593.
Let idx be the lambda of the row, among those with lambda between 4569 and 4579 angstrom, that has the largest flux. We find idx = 4574.13 angstrom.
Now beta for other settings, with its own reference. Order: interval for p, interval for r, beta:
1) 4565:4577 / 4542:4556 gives 1252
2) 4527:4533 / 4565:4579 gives -490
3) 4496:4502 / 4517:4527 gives 6582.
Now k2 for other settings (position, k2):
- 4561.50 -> 5.383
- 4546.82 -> 5.276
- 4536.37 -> 4.996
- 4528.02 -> 4.639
